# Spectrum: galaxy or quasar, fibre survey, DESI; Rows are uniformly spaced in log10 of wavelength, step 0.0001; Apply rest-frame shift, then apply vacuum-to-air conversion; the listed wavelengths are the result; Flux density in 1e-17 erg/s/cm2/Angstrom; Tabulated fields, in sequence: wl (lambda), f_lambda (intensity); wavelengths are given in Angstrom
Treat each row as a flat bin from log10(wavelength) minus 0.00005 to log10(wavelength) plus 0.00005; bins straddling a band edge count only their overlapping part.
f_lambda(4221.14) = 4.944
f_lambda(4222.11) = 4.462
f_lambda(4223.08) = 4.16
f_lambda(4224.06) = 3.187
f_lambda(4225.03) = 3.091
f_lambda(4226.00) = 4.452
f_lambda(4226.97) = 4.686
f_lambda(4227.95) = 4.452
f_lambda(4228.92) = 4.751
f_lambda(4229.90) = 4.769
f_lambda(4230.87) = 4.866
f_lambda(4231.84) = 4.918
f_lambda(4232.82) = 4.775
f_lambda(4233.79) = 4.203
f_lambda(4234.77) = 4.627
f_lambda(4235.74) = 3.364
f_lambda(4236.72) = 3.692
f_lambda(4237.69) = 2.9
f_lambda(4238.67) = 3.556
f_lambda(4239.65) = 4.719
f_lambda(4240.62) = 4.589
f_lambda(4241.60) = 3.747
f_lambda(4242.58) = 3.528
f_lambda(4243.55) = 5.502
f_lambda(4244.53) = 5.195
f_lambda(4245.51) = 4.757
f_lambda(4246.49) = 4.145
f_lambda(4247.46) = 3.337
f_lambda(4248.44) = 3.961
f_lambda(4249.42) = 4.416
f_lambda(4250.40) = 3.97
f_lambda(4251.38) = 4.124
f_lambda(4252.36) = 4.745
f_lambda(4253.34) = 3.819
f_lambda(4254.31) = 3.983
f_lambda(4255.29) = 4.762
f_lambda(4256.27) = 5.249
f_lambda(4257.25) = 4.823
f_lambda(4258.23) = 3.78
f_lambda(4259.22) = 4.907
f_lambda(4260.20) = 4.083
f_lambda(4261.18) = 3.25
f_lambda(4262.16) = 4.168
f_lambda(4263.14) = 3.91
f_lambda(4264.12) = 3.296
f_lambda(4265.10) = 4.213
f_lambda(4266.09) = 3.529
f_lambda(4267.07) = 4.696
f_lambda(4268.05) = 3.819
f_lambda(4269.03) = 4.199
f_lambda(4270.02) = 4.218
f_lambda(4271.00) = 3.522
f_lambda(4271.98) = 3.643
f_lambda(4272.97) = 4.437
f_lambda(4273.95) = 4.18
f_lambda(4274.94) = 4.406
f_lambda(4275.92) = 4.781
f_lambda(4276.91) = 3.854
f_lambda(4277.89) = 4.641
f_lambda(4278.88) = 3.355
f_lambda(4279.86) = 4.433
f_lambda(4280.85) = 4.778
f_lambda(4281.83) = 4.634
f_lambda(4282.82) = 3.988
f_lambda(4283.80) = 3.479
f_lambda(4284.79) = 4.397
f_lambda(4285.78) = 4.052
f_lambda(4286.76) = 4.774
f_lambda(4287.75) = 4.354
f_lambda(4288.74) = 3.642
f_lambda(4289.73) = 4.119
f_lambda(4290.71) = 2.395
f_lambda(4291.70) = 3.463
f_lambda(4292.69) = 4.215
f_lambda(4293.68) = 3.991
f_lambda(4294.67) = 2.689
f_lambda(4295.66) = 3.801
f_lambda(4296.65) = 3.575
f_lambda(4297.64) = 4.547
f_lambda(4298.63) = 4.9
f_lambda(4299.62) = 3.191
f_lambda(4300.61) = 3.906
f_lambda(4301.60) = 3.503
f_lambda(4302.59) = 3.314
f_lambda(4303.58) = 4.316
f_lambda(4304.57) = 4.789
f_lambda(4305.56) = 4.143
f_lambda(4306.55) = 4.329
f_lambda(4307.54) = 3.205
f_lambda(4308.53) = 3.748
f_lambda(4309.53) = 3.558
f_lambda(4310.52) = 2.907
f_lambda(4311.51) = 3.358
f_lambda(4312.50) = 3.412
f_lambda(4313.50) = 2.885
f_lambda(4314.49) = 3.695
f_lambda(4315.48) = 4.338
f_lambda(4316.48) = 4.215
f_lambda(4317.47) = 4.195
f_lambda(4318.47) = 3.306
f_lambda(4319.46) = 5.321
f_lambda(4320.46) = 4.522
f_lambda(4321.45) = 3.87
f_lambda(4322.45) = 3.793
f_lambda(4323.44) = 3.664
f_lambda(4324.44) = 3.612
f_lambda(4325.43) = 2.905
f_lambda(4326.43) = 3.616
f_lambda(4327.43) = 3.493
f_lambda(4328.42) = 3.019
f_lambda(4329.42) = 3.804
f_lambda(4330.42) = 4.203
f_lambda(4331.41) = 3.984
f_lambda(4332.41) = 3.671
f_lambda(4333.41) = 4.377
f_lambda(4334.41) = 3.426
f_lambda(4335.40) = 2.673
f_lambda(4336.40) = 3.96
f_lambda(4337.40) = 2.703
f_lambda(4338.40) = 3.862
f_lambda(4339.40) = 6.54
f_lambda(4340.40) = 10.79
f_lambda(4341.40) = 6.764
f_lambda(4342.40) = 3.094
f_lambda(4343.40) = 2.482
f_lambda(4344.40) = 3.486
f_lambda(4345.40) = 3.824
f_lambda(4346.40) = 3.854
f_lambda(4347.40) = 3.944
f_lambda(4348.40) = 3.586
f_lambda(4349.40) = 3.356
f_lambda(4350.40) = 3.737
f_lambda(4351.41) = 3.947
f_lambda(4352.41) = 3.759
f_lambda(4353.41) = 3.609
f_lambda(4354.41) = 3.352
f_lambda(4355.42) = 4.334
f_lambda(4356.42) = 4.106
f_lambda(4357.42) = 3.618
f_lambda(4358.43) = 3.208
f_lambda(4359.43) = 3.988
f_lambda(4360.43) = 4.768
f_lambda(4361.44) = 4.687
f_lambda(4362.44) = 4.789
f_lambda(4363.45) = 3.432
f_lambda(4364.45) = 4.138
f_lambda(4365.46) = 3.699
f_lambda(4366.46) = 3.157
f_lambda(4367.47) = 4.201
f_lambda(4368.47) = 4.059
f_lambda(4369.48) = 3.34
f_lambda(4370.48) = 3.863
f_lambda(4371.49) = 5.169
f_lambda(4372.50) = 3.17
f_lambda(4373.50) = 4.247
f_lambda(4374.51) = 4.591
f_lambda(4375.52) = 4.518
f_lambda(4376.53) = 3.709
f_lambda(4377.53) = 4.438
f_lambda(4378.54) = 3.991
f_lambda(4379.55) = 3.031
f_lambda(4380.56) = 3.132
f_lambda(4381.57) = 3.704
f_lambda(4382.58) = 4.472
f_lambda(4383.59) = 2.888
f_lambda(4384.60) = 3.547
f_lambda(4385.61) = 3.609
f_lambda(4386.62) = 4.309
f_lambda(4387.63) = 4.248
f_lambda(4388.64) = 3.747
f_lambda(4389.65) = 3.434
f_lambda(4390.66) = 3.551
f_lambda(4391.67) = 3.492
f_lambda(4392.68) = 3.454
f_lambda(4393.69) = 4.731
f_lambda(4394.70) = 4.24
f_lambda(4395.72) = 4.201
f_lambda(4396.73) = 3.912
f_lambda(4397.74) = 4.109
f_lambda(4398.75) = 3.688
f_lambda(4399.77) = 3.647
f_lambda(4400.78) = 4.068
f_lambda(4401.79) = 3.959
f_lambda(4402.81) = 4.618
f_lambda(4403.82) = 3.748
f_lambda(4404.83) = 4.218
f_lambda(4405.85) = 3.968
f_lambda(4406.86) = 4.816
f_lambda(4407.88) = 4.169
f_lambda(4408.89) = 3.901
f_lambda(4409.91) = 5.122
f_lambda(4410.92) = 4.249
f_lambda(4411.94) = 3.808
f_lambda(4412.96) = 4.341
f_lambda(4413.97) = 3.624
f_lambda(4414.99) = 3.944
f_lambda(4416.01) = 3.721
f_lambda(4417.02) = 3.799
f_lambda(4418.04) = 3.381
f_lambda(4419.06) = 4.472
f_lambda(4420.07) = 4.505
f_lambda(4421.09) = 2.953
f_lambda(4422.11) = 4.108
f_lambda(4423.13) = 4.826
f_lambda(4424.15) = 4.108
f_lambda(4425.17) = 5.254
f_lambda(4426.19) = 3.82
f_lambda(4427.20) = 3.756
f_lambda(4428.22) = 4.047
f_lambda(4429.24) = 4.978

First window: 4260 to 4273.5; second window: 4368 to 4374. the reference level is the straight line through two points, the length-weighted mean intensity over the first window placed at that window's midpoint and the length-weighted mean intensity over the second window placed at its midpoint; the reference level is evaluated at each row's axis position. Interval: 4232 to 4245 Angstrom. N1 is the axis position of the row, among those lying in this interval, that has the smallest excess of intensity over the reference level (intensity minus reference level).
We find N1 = 4237.69 Angstrom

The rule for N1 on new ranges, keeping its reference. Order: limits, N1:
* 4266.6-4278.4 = 4271.00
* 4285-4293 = 4290.71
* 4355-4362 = 4358.43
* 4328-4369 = 4343.40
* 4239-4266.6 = 4261.18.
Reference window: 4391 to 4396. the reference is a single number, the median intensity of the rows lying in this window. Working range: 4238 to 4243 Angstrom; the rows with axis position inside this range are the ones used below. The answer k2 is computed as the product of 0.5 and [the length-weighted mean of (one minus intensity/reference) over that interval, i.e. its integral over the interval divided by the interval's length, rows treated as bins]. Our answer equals 0.02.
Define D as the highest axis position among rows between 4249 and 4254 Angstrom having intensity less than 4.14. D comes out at 4253.34 Angstrom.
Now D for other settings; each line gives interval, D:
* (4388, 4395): 4392.68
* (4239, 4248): 4247.46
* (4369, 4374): 4372.50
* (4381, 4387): 4385.61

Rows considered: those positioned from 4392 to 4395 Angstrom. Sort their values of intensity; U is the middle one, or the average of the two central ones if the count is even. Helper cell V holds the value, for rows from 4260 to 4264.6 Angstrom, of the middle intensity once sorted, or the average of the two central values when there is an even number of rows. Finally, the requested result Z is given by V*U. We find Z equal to 16.6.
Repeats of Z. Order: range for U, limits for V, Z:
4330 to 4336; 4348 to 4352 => 14.0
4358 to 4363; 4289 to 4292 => 16.2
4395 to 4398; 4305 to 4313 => 14.3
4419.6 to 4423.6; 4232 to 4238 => 17.0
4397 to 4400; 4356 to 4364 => 14.9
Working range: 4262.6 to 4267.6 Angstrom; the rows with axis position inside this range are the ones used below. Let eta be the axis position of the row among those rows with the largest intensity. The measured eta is 4267.07 Angstrom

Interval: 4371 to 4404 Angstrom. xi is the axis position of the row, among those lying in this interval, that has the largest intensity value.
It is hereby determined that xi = 4371.49 Angstrom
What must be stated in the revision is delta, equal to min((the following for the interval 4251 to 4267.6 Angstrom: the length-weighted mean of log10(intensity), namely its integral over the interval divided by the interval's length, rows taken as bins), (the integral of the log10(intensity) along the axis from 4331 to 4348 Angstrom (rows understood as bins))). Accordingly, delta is 0.62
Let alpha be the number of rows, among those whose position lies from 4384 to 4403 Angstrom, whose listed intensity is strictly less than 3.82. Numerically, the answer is 9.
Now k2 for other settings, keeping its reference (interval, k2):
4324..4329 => 0.10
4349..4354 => 0.06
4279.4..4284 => -0.01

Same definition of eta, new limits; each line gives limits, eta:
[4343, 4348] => 4347.40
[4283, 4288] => 4286.76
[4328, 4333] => 4330.42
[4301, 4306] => 4304.57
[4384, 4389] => 4386.62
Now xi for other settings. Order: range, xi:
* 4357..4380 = 4371.49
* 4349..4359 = 4355.42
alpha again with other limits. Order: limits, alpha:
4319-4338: 12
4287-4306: 9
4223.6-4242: 7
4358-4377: 7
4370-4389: 9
